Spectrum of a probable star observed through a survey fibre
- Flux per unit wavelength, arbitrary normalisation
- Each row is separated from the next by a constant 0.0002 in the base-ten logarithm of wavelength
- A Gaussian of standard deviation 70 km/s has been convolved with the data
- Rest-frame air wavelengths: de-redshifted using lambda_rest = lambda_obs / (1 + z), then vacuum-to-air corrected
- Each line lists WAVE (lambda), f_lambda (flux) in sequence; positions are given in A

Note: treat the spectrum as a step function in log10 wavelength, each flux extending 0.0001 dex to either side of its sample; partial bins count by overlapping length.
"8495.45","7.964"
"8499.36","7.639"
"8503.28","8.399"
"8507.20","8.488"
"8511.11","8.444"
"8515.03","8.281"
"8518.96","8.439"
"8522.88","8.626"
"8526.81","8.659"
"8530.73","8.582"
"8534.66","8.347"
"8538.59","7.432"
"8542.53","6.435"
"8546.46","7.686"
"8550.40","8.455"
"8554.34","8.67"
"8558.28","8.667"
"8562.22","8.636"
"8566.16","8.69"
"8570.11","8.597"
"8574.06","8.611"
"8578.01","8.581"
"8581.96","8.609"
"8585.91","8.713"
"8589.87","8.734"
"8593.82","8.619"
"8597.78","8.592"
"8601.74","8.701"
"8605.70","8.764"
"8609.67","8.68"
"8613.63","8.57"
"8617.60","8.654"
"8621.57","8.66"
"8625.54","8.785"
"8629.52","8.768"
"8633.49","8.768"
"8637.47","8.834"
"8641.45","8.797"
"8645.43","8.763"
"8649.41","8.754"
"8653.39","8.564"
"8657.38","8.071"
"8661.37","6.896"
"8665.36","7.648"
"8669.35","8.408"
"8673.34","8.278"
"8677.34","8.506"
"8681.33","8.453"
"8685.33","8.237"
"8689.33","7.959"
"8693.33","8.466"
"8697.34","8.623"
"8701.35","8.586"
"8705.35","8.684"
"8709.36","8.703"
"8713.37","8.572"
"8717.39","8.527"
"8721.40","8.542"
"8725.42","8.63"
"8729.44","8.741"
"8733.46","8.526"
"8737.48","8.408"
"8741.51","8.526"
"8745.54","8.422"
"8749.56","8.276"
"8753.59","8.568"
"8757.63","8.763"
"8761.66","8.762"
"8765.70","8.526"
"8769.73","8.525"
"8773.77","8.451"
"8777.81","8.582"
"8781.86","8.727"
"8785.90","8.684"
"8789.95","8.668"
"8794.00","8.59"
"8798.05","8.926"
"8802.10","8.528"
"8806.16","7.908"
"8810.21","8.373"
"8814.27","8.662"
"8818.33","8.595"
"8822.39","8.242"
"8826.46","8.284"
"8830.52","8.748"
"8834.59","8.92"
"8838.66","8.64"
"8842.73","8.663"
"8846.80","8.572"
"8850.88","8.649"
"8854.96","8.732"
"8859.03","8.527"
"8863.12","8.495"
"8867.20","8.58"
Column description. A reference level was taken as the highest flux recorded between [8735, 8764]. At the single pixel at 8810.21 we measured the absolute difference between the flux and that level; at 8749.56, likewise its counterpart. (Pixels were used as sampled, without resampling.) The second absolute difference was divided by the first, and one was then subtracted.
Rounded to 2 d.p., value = 0.25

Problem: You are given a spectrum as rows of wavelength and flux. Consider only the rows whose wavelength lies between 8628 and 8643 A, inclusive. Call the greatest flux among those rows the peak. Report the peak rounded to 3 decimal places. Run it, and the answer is 8.834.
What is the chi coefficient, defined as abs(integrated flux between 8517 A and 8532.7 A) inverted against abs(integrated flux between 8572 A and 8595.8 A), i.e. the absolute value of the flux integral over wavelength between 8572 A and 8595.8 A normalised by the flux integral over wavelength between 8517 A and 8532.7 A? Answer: 1.5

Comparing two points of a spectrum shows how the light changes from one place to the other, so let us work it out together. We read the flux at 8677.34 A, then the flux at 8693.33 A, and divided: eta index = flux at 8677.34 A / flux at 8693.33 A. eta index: 1.00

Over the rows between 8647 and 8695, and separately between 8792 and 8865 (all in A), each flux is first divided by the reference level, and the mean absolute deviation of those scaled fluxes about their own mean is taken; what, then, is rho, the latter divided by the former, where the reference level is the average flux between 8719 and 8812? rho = 0.48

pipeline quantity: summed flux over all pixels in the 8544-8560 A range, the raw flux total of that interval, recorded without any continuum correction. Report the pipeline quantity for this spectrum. 33.5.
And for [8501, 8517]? 33.6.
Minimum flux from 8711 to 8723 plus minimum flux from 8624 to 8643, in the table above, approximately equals 17.3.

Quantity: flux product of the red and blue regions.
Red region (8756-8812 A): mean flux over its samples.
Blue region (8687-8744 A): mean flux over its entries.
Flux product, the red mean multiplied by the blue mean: 73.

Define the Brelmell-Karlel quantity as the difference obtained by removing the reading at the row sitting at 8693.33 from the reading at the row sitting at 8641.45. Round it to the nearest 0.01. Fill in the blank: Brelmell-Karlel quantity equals 0.33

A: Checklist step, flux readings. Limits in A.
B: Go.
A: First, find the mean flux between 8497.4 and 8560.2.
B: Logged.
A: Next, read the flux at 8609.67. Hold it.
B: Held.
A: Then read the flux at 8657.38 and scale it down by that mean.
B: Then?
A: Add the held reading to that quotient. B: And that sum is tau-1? 9.66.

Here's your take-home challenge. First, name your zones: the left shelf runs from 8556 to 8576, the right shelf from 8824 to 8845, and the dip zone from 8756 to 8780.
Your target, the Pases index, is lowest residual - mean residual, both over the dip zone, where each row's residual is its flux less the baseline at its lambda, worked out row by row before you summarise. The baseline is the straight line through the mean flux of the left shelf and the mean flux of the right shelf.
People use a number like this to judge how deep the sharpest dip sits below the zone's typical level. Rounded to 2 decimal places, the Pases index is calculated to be -0.15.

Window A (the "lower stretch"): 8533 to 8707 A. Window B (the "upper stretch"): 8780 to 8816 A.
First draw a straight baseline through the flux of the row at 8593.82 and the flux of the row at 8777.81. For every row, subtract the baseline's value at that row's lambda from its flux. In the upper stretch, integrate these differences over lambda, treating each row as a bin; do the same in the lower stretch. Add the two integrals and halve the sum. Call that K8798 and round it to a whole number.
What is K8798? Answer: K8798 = -16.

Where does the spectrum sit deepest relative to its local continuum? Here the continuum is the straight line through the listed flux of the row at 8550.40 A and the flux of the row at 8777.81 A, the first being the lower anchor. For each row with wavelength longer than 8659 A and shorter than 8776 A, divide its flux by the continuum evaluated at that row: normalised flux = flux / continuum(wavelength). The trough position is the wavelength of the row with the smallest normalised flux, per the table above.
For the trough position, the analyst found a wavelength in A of 8661.37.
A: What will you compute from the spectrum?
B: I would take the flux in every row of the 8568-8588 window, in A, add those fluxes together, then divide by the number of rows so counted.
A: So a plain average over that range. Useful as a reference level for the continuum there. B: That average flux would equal 8.62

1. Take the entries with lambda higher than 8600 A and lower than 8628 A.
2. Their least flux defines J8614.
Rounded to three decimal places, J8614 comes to 8.570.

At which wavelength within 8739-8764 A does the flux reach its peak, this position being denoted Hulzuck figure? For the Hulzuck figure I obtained 8757.63 A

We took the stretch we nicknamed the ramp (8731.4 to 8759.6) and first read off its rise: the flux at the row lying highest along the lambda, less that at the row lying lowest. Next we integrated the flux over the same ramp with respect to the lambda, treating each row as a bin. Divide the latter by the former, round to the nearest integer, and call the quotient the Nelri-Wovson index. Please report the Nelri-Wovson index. 1011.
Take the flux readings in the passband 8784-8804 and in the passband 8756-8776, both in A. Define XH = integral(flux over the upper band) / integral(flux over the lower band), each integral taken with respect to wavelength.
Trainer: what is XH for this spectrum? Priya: 1.01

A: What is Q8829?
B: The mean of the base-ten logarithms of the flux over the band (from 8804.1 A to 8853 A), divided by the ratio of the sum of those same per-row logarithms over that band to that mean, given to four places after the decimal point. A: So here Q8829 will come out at 0.0775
